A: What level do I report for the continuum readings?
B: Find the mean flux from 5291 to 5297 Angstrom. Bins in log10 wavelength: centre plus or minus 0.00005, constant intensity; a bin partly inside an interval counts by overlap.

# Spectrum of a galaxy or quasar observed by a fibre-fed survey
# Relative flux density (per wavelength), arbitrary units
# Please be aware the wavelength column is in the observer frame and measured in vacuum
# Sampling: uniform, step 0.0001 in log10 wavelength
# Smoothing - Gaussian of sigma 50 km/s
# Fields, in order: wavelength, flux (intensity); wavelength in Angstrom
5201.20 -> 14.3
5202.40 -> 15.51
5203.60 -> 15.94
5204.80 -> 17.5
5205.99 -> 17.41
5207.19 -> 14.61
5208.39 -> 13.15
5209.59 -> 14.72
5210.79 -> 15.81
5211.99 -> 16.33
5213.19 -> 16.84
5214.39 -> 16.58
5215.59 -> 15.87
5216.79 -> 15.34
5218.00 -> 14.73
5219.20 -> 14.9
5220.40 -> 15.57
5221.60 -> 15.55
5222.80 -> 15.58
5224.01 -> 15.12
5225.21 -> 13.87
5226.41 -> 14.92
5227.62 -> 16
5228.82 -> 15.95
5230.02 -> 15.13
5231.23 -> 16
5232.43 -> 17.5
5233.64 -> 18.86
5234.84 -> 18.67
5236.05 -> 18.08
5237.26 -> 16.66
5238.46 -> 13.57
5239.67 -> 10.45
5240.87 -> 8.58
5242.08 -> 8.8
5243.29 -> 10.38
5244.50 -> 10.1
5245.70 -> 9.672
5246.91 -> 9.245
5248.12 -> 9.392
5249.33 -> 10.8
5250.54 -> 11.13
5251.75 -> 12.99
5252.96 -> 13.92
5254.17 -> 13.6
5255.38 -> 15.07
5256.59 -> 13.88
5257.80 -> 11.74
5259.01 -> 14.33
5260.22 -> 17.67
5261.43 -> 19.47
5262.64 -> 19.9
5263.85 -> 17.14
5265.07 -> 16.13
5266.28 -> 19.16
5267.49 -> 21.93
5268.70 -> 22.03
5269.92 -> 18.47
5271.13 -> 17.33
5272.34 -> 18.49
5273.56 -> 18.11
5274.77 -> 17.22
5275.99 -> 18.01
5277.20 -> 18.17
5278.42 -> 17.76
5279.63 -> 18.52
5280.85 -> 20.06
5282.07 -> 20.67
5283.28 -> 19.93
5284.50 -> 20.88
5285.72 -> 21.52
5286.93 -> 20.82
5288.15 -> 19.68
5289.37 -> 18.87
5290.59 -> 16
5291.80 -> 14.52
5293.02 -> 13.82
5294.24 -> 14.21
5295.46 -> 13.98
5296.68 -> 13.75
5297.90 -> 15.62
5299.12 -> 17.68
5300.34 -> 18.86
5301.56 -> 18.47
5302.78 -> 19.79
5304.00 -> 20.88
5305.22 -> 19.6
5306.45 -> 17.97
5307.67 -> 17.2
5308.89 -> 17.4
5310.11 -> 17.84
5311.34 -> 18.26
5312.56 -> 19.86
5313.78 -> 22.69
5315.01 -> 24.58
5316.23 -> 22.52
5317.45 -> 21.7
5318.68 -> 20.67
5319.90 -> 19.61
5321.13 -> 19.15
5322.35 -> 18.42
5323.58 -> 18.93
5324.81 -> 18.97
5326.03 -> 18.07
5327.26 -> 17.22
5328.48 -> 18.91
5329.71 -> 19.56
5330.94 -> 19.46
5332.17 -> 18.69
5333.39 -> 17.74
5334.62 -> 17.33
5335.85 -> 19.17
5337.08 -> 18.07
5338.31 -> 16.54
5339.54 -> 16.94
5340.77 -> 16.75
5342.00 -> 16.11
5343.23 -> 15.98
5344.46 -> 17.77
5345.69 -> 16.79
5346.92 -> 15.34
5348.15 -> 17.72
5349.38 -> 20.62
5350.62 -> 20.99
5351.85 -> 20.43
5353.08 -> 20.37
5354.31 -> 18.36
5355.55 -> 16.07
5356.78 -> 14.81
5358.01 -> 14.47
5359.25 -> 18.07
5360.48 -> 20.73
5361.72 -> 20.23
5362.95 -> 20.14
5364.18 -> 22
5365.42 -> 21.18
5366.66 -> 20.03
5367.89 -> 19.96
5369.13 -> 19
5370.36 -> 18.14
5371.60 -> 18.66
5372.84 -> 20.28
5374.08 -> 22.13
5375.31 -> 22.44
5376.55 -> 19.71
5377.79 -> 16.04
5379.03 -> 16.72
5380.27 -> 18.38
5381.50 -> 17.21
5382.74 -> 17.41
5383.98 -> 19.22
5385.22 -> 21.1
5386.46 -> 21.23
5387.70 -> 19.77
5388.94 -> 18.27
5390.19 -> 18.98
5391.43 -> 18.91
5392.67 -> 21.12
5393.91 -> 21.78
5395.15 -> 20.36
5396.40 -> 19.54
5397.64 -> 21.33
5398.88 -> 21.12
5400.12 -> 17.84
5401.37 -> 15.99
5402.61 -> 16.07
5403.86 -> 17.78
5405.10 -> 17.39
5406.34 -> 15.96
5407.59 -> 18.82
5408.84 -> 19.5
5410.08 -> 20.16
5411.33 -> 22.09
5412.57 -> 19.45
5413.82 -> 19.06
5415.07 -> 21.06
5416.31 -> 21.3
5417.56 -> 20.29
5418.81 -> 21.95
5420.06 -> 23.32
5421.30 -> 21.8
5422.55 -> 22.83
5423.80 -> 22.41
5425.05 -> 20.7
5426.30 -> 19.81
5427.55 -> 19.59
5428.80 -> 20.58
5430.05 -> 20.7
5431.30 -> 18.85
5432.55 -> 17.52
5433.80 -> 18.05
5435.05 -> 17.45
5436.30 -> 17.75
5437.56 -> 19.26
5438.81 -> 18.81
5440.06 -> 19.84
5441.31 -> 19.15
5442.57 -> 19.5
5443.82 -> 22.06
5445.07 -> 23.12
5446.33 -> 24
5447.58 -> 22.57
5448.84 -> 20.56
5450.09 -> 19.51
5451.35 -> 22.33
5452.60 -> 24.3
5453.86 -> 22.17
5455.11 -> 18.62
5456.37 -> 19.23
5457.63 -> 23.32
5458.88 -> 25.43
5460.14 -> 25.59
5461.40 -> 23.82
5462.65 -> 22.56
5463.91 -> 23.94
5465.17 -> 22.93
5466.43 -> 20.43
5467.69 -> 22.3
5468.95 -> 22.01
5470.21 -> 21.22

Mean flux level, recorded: 14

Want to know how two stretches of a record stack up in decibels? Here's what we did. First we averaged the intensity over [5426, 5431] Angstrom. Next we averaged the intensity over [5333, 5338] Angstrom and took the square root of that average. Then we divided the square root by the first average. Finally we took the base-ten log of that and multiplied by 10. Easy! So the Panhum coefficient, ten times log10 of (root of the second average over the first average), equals -6.76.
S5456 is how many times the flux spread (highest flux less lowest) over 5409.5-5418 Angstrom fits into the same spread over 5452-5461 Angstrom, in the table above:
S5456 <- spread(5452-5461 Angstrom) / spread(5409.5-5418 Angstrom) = 2.3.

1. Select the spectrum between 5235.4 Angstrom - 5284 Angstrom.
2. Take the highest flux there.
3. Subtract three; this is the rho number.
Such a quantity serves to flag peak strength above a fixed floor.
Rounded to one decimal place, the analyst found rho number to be 19.0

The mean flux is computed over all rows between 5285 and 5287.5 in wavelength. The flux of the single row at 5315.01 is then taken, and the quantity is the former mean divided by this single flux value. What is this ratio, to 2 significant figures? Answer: 0.86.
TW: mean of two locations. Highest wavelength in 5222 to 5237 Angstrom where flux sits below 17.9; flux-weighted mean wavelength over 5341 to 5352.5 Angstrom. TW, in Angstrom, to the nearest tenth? 5289.8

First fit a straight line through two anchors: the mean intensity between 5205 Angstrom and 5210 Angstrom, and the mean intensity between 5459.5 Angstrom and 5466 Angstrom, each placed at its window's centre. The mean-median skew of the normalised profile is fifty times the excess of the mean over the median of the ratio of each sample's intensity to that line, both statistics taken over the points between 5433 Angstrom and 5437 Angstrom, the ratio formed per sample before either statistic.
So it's 0.1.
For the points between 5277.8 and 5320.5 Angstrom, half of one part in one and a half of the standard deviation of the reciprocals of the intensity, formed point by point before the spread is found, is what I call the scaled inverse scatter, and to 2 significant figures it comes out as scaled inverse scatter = 0.0028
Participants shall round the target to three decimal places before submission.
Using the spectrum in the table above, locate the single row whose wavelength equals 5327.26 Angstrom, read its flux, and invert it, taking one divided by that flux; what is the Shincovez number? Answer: 0.058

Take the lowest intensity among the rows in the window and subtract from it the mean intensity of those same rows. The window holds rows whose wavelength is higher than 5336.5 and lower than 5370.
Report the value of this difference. -3.9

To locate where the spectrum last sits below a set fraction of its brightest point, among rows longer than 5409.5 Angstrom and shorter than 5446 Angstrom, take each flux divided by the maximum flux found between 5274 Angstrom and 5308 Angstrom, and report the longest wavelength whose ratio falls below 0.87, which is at 5436.30 Angstrom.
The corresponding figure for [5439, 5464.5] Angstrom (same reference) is 5455.11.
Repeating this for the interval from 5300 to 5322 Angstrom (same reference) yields 5311.34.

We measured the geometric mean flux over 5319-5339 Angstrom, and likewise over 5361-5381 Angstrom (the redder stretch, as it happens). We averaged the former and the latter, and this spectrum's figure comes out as 19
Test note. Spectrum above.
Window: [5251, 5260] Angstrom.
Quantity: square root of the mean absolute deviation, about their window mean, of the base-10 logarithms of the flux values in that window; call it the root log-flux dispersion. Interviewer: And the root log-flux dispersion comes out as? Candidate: 0.16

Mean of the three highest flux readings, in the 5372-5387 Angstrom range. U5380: 22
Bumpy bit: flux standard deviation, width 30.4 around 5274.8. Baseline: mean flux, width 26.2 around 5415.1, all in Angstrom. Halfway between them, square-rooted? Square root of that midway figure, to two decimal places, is 3.29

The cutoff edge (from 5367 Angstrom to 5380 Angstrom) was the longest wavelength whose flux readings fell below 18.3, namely 5379.03 Angstrom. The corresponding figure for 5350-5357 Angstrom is 5356.78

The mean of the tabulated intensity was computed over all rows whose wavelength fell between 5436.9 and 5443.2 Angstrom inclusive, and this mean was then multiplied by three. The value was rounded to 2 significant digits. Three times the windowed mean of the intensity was 58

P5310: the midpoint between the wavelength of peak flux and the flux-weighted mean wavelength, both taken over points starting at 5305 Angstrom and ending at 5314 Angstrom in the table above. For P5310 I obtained 5311.7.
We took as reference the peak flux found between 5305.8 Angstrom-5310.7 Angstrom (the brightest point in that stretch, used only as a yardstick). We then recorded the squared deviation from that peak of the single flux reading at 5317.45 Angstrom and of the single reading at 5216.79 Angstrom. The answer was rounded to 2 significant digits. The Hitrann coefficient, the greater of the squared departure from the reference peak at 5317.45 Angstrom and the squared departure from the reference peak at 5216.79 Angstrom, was 14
